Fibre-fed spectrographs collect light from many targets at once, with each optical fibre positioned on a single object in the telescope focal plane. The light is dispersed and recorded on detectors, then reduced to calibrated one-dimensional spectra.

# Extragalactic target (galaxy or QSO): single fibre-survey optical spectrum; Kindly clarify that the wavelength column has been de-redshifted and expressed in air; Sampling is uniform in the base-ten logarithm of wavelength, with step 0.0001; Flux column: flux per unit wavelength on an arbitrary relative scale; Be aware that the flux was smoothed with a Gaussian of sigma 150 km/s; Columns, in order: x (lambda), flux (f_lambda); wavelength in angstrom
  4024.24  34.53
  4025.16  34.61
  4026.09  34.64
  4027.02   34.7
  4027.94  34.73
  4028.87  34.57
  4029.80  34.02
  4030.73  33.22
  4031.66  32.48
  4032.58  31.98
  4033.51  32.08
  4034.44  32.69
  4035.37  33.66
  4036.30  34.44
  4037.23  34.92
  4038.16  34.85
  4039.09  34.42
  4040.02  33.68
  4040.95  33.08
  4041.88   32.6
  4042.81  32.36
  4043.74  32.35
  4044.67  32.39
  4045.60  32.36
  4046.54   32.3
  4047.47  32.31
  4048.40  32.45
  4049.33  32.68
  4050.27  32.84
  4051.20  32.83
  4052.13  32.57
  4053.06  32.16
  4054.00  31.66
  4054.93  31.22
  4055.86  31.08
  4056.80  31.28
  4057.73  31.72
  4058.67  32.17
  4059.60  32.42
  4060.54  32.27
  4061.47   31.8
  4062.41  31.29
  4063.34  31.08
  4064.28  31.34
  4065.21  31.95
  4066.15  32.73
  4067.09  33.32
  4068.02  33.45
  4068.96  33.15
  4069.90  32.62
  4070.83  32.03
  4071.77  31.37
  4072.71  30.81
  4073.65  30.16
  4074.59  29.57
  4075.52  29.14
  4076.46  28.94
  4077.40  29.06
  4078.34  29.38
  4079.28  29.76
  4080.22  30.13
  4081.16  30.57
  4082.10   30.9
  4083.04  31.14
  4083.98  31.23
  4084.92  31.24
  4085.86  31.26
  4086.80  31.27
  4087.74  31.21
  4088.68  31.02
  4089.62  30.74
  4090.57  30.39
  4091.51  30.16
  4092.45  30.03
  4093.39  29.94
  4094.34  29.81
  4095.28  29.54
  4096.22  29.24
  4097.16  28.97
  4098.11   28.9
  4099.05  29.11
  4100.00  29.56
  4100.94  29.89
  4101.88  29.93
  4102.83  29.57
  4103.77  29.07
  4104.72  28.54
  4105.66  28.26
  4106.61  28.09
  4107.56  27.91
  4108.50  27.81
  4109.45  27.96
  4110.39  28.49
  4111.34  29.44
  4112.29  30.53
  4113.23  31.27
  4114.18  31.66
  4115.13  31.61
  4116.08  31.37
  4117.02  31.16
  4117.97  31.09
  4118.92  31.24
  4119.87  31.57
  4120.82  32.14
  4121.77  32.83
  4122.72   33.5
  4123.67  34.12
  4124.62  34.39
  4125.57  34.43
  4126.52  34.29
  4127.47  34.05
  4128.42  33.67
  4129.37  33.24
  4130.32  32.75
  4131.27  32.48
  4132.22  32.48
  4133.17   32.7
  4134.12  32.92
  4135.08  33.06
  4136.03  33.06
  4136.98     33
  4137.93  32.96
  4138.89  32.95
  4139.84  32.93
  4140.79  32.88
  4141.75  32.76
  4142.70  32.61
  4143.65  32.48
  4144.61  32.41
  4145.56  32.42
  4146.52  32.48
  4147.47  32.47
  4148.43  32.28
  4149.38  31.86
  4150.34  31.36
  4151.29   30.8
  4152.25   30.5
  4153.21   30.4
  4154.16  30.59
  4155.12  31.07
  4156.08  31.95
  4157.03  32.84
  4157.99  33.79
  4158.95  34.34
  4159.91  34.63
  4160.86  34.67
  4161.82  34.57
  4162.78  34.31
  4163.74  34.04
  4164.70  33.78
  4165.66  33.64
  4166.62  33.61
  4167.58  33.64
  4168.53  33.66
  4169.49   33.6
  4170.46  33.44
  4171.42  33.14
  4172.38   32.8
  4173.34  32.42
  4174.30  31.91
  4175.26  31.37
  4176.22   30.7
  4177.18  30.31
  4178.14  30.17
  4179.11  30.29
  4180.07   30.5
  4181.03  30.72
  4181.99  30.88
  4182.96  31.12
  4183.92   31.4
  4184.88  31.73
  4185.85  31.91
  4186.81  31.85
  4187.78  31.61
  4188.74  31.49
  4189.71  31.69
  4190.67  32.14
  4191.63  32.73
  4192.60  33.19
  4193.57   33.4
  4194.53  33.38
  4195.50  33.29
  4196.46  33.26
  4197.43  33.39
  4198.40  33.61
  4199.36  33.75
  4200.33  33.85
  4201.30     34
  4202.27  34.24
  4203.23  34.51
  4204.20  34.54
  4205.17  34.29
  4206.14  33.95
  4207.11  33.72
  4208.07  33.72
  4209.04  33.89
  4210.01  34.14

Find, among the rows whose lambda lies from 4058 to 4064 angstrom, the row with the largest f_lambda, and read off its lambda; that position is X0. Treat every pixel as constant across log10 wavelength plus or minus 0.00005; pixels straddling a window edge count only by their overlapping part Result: 4059.60 angstrom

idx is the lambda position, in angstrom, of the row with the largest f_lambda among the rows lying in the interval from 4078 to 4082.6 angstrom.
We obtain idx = 4082.10 angstrom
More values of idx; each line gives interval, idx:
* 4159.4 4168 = 4160.86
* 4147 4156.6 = 4147.47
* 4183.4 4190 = 4185.85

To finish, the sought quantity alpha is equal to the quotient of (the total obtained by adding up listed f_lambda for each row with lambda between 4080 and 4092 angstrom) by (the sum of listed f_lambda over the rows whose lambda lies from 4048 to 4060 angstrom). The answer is 1.0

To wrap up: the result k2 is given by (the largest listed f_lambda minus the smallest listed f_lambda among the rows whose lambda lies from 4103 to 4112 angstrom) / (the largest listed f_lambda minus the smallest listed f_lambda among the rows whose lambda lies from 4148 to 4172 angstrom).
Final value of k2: 0.4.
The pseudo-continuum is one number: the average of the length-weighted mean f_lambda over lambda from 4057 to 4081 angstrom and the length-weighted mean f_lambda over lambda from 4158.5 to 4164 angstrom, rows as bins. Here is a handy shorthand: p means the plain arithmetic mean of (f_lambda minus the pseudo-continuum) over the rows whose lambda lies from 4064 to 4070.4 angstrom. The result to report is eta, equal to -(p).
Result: 0.2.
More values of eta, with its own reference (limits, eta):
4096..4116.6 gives 3.4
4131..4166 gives 0.1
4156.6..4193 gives 0.4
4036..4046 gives -0.6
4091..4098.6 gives 3.3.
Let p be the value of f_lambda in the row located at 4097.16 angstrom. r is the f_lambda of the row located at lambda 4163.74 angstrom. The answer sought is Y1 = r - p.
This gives 5.1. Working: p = 28.97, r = 34.04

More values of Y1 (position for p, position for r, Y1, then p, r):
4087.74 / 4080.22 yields -1.1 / 31.21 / 30.13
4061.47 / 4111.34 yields -2.4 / 31.8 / 29.44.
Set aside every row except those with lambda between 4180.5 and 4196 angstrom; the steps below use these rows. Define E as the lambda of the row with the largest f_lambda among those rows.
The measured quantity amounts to 4193.57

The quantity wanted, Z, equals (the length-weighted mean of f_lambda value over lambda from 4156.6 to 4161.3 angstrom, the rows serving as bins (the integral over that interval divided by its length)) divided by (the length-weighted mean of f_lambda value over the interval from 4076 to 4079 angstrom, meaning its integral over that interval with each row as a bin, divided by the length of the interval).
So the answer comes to 1.17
